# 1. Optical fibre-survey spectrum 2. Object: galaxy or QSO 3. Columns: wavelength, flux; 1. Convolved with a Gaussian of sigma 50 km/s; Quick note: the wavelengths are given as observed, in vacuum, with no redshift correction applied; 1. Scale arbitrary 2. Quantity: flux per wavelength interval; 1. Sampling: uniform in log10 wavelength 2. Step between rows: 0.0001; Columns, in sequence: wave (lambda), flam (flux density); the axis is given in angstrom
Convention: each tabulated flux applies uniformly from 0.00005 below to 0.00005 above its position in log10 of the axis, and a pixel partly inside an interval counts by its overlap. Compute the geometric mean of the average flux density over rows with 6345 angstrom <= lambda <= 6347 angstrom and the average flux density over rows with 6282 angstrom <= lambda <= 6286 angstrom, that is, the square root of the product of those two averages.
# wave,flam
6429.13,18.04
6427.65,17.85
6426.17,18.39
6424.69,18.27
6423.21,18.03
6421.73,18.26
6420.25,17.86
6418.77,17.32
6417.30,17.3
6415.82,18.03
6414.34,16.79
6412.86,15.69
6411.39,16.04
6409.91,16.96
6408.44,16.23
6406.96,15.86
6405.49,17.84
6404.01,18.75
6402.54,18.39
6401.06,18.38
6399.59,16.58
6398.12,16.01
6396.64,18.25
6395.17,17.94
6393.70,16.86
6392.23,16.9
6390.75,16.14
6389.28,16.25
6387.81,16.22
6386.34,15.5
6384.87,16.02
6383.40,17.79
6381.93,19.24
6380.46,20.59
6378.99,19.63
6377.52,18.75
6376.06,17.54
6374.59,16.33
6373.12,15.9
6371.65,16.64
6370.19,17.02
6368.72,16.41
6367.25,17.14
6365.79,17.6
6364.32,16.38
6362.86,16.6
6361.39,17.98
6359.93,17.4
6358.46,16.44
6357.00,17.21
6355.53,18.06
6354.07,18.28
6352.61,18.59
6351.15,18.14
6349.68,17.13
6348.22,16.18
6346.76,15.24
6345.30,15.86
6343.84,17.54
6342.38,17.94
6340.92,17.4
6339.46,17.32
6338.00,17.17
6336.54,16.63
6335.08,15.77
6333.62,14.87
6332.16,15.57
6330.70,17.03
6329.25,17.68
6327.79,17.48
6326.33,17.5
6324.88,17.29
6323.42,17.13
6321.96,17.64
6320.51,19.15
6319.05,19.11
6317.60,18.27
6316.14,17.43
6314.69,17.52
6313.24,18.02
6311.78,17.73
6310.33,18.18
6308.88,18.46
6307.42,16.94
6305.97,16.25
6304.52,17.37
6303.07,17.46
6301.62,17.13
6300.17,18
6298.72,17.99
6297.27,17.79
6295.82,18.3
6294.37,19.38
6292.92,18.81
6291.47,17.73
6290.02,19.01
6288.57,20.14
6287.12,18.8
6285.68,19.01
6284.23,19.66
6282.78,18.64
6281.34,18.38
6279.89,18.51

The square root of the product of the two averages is 17.2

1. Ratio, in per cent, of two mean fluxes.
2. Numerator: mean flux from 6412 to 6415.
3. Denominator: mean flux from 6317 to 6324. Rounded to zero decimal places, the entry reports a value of 89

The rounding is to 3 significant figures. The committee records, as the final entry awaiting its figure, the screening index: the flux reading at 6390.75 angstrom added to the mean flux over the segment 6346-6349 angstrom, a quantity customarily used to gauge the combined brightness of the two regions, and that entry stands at 31.9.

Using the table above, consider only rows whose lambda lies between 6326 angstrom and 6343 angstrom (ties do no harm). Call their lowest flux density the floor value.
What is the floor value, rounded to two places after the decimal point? 14.87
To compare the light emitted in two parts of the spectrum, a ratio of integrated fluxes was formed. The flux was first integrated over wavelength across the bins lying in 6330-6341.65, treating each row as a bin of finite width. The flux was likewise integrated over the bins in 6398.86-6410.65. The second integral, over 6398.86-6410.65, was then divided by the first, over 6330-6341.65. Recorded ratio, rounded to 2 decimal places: 1.07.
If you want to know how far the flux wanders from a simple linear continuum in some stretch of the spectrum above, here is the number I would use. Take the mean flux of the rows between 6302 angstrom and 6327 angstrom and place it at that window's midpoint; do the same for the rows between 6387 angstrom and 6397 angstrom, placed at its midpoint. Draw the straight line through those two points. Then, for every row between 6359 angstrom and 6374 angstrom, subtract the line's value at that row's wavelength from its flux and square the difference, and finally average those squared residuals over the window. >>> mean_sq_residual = 0.4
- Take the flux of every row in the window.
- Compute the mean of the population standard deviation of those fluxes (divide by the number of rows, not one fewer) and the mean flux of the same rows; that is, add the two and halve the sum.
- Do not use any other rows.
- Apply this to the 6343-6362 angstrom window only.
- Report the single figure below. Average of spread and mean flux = 9.11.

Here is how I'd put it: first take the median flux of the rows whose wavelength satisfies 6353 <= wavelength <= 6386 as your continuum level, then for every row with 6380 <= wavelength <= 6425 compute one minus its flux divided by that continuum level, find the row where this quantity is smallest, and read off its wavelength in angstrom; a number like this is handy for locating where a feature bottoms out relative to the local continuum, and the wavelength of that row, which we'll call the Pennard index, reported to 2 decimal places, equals 6380.46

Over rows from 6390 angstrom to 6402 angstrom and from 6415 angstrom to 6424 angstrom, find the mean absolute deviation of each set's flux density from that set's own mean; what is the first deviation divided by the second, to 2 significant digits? 2.4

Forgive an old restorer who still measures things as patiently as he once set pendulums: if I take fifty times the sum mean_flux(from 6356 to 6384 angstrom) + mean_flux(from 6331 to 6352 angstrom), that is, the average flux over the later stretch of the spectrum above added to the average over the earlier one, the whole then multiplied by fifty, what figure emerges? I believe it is 1707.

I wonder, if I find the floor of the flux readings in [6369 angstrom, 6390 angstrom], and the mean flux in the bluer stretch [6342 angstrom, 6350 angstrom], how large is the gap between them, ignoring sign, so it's 1.1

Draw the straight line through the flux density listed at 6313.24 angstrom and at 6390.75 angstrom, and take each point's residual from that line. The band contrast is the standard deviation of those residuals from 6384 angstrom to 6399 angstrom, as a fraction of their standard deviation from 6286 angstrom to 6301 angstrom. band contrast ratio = 1.33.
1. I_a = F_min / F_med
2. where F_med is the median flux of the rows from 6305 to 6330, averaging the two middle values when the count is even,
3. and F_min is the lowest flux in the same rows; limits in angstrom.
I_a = 0.921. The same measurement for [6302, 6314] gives 0.924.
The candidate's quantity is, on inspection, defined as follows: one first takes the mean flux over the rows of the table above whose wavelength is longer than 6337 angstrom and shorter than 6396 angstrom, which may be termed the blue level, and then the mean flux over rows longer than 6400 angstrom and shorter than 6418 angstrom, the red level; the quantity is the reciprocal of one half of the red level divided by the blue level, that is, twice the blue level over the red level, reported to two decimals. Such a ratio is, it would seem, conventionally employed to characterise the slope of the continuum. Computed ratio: 2.01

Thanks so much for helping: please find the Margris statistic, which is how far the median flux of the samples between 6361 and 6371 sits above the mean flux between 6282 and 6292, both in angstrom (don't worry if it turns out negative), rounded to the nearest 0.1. -2.0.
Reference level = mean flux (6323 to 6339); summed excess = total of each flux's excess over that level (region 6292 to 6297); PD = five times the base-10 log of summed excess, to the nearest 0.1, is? 4.0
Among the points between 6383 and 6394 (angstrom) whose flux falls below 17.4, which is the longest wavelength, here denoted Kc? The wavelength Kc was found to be 6393.70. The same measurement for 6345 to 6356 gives 6349.68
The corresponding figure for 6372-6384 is 6374.59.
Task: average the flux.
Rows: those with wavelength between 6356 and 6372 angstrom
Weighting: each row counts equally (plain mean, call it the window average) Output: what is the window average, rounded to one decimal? 17.0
